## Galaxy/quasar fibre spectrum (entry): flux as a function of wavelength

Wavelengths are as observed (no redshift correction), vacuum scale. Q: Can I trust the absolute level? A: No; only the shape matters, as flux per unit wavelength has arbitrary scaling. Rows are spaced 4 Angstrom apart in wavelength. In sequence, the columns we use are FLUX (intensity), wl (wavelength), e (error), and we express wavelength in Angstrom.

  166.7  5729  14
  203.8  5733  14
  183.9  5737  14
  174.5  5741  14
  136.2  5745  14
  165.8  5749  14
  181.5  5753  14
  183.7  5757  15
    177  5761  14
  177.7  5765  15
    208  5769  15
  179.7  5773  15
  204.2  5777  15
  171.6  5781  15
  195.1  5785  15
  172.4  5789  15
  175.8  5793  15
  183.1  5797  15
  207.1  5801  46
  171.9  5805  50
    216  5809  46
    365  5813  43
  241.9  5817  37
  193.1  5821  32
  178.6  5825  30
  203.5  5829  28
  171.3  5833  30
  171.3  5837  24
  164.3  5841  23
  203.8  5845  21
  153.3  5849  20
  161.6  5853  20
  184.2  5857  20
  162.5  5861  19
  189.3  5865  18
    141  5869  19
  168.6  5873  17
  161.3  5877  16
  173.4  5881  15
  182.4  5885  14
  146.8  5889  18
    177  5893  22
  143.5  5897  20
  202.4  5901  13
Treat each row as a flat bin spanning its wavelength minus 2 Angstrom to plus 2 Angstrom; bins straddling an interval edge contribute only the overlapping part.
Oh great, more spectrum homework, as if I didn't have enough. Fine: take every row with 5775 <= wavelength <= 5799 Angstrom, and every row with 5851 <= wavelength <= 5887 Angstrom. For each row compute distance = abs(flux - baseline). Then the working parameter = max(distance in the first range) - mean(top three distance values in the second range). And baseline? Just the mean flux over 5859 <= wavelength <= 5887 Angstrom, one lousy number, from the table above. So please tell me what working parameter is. 14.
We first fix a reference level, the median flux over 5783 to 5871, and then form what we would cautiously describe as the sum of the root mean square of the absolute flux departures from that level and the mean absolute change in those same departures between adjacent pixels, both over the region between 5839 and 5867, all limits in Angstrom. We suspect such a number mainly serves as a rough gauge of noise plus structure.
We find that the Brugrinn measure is 28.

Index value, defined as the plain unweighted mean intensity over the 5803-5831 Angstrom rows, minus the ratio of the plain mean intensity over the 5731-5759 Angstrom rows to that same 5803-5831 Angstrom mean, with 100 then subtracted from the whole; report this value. 124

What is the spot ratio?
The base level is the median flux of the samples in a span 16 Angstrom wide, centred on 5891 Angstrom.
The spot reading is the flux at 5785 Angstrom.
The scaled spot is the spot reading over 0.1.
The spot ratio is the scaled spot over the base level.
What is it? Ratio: 12.1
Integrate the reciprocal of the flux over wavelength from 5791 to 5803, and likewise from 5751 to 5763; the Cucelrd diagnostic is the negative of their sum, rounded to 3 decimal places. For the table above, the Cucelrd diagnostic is -0.130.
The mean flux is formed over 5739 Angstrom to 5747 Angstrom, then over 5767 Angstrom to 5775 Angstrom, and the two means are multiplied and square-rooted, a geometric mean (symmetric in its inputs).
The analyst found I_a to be 174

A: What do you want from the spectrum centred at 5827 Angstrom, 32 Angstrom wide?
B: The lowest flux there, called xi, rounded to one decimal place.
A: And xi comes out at 164.3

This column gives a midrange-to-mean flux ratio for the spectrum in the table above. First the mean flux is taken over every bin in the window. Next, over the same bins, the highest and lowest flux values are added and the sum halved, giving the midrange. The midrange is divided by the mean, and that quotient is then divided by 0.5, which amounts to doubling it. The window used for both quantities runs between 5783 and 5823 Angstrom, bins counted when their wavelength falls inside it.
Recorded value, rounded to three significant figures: 2.53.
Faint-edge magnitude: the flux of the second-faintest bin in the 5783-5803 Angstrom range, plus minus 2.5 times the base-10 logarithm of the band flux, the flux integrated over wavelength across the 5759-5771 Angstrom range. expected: 167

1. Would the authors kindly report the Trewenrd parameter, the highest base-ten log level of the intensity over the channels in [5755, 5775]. 2.32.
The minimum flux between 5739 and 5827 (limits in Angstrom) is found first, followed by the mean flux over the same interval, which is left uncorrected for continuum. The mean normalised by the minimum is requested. 1.42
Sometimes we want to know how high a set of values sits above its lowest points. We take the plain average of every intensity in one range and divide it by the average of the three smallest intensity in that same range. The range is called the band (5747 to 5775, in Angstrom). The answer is 1.05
